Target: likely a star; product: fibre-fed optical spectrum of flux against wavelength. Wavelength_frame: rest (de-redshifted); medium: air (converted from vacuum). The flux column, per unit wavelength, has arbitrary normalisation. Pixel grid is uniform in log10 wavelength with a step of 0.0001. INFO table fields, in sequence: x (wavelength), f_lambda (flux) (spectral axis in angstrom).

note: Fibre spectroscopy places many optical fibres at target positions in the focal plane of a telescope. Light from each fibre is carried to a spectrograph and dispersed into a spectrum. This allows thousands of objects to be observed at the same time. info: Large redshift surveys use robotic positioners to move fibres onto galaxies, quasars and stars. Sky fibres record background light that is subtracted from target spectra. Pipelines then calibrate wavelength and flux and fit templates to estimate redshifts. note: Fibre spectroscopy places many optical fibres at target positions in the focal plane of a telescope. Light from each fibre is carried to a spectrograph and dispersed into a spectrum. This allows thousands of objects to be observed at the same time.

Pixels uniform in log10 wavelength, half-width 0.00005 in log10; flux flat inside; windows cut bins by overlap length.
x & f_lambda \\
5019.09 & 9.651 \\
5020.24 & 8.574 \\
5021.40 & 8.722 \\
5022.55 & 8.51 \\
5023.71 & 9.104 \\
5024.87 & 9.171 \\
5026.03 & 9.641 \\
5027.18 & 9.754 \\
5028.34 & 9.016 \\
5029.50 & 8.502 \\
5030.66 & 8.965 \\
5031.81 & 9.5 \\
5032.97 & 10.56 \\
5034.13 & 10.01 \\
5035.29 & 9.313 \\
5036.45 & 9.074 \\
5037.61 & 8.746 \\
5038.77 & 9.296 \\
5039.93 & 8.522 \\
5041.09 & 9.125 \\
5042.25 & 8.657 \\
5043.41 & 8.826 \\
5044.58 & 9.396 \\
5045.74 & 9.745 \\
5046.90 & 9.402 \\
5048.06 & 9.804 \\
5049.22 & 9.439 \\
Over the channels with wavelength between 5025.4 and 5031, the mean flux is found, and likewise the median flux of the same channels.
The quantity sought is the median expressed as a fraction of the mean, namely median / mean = 0.98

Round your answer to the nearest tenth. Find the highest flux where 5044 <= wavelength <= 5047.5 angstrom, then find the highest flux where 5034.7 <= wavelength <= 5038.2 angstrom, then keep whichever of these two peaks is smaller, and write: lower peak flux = 9.3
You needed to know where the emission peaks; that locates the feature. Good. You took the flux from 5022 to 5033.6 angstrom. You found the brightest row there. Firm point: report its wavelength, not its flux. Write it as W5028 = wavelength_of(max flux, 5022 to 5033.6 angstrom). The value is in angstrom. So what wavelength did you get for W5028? 5032.97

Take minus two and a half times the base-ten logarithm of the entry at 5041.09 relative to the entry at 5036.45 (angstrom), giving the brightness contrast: -0.01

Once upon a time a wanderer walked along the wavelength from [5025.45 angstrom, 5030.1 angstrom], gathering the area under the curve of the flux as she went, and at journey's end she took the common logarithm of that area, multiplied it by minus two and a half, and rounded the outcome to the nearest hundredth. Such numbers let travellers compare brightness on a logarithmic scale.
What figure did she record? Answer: -4.08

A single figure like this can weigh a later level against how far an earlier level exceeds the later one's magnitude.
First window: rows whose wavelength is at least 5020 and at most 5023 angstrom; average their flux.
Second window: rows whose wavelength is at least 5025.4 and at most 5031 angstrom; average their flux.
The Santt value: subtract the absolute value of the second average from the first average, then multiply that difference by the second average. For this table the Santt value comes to -5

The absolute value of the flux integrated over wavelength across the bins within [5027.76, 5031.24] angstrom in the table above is 31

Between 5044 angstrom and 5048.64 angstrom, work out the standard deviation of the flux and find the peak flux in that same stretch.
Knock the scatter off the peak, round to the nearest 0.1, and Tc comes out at 9.6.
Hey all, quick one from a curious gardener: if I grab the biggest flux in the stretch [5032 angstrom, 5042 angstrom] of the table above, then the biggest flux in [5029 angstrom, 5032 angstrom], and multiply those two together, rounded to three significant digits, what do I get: 100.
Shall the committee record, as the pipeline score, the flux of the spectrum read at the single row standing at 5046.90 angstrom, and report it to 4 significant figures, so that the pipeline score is 9.402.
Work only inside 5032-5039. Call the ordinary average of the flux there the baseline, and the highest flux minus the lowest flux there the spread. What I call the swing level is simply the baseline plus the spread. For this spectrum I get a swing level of 11.3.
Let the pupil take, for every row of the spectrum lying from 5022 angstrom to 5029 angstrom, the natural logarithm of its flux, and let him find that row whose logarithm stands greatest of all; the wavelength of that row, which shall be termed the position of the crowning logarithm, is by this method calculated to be 5027.18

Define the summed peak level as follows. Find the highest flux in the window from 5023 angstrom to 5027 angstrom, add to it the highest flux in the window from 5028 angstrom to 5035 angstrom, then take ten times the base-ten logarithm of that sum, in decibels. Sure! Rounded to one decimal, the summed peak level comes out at 13.1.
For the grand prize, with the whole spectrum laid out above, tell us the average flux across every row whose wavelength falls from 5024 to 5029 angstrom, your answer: 9.4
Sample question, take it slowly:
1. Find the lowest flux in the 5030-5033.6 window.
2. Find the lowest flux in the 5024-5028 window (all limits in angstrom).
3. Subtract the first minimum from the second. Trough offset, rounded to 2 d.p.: 0.21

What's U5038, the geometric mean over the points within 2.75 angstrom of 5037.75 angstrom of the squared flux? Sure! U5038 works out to 81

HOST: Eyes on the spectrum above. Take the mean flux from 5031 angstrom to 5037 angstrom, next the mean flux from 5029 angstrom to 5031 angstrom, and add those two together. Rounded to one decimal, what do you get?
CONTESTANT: 18.4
